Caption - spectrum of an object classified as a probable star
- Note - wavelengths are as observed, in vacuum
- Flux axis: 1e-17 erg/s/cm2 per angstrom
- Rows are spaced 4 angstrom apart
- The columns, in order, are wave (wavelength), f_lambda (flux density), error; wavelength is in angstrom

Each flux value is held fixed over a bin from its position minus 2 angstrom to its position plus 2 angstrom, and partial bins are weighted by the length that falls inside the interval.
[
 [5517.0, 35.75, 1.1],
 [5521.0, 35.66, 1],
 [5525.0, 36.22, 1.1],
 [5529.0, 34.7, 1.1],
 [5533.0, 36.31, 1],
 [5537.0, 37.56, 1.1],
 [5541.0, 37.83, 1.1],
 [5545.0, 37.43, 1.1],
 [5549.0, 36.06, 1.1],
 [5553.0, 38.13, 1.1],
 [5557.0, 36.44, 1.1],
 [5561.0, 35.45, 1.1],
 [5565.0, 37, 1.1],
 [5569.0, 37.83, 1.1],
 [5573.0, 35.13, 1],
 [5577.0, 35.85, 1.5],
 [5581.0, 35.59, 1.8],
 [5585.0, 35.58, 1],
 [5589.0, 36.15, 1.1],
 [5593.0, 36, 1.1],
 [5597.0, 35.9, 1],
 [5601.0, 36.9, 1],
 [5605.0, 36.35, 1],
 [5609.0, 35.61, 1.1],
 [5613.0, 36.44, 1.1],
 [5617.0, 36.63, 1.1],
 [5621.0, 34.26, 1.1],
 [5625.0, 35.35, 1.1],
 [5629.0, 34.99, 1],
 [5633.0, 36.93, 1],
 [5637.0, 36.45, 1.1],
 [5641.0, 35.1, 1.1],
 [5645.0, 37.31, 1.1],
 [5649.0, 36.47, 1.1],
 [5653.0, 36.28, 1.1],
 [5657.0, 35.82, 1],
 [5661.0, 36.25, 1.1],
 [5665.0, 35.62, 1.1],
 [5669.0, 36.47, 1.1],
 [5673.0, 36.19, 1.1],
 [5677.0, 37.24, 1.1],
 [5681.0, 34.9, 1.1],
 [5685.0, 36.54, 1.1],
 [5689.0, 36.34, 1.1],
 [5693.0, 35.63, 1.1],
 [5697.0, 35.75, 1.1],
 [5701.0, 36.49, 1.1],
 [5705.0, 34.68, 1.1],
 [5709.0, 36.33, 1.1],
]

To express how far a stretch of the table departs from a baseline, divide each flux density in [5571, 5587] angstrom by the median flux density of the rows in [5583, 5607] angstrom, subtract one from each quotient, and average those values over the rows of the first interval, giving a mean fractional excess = -0.015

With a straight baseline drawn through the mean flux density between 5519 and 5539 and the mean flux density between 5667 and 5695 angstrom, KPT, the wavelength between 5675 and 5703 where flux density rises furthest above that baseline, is 5677.0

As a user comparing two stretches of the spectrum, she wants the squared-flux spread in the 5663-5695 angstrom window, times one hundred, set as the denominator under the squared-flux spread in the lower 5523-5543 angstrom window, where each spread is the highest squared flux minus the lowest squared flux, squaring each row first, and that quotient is 0.013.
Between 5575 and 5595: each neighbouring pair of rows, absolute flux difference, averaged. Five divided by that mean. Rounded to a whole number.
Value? 20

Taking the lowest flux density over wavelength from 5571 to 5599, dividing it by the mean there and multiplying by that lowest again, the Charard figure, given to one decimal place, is 34.5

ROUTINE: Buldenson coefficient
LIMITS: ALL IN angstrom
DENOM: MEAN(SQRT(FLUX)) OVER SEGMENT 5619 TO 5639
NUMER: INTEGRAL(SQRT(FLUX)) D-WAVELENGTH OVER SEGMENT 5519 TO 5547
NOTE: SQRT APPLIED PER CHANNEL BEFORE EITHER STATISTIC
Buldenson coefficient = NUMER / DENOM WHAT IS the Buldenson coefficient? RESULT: 28.4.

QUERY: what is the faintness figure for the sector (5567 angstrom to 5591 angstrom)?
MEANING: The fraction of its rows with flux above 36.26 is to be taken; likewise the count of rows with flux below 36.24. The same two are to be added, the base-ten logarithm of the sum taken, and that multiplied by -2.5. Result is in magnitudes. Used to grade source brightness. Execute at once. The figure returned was -1.8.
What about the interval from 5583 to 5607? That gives -1.6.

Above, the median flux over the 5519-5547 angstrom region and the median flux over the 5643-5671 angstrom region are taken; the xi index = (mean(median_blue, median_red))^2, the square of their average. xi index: 1317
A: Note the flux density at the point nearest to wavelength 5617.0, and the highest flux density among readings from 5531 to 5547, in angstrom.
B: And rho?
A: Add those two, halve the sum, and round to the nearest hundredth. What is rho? 37.23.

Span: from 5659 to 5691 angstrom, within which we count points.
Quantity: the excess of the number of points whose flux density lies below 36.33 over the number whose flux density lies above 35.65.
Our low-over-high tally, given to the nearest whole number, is -2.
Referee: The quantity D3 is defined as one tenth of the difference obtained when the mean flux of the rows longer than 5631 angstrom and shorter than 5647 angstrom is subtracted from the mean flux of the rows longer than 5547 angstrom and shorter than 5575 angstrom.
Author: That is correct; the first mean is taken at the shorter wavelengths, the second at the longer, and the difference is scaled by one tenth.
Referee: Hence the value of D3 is 0.013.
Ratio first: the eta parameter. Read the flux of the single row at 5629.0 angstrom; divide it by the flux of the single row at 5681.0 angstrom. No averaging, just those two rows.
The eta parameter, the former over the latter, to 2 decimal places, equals 1.00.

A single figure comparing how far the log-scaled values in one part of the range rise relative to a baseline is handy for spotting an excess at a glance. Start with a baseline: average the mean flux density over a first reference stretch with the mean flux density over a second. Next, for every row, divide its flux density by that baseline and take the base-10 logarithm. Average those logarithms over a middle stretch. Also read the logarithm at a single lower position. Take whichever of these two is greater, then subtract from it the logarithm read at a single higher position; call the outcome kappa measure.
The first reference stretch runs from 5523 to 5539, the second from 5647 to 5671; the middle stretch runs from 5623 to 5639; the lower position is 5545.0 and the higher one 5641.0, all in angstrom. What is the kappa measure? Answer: 0.028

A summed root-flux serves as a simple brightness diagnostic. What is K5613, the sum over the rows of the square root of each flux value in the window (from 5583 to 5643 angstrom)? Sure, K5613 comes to 90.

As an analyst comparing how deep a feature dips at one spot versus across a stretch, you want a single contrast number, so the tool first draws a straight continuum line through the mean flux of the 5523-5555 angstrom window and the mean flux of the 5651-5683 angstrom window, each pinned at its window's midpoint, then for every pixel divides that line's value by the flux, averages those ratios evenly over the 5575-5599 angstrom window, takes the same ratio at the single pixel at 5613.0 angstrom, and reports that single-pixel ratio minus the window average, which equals -0.02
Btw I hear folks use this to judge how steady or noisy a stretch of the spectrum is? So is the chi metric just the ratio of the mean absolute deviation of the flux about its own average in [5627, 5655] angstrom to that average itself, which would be 0.0185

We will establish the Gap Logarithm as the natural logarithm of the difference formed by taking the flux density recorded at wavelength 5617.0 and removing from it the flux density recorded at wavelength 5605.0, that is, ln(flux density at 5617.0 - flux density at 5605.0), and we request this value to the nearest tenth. -1.3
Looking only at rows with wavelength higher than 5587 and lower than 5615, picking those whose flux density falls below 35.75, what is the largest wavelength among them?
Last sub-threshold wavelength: 5609.0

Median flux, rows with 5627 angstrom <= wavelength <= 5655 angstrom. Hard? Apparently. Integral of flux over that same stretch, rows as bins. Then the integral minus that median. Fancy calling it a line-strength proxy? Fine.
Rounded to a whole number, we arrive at 978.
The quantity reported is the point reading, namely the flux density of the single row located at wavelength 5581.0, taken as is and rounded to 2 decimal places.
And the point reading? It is 35.59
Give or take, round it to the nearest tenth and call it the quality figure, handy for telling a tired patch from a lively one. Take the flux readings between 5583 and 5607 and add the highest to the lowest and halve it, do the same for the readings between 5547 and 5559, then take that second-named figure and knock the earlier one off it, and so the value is 0.9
